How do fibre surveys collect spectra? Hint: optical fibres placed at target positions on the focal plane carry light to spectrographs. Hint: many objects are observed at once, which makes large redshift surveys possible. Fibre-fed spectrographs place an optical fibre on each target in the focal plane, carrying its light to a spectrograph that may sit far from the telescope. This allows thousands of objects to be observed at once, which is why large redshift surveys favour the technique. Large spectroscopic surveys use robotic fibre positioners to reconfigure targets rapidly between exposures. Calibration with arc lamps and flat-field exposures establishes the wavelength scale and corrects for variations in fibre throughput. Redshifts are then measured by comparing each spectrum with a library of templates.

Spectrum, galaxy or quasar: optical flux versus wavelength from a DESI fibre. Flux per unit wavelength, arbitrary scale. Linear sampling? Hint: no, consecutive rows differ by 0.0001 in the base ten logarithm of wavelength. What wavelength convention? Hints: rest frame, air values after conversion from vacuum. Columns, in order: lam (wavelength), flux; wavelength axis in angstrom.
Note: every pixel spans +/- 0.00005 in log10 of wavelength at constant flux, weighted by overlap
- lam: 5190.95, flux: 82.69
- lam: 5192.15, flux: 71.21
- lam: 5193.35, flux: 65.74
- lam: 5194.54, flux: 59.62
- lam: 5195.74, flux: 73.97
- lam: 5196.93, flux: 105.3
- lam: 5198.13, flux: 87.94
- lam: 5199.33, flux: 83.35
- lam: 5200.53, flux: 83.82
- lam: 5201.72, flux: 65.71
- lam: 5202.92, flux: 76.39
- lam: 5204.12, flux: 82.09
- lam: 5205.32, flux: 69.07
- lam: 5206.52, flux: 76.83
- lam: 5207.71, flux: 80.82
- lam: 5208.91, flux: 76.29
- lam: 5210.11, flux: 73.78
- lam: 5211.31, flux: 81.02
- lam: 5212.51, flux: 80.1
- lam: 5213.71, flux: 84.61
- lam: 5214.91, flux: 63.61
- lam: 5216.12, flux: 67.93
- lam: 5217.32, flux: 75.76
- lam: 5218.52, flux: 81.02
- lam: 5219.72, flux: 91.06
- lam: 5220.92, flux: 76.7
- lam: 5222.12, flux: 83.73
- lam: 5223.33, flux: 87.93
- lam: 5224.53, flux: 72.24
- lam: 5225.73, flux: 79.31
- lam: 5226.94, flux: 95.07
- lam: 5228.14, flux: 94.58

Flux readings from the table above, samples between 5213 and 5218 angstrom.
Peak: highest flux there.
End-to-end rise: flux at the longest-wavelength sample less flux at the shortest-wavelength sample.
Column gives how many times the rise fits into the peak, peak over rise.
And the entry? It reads -10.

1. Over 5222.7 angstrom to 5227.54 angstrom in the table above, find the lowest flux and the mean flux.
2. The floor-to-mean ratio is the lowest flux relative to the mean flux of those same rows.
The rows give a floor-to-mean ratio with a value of 0.86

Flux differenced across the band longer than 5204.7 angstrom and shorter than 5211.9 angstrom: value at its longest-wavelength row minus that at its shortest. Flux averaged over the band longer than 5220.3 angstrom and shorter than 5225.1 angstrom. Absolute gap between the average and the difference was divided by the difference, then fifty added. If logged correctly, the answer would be 56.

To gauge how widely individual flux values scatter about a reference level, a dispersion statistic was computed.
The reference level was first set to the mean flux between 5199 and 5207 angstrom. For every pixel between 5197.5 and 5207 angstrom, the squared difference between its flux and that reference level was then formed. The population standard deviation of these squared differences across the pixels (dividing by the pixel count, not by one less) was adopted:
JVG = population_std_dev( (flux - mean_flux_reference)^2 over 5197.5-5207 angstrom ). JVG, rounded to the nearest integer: 45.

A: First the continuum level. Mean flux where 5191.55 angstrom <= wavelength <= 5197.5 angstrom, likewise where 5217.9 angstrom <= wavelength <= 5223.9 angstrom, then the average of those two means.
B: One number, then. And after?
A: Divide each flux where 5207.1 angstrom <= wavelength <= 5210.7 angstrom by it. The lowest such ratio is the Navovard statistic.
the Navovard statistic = 0.93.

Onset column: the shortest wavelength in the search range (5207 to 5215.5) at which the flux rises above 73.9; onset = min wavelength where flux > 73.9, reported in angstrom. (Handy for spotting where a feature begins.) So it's 5207.71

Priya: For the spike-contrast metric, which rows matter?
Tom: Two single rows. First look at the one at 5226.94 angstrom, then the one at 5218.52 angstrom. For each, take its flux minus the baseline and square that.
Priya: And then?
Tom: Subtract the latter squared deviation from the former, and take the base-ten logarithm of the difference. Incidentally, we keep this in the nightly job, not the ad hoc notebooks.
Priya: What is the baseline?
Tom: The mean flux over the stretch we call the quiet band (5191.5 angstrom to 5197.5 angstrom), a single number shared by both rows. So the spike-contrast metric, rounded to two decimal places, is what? 2.56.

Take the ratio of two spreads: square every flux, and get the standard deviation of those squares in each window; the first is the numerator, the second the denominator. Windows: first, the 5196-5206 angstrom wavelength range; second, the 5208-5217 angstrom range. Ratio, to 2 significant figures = 1.9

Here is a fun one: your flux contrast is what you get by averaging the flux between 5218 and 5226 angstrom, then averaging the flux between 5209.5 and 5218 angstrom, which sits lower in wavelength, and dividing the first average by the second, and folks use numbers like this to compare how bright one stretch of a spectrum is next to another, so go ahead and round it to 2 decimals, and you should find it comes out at 1.09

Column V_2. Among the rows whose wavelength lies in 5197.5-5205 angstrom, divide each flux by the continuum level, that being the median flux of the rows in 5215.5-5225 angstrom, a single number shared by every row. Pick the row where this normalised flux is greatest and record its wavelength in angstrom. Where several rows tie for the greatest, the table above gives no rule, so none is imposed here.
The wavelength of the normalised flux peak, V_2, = 5198.13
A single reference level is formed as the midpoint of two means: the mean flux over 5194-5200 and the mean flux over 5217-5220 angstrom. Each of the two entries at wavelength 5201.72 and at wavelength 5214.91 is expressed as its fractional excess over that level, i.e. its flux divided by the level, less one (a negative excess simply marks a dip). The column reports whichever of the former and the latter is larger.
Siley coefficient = -0.20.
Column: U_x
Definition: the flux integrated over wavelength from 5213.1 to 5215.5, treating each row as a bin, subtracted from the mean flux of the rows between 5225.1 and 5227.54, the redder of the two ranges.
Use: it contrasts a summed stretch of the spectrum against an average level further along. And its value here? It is -91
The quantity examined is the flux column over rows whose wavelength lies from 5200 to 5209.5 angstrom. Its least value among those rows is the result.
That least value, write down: 65.71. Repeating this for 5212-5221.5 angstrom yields 63.61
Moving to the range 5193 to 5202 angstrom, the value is 59.62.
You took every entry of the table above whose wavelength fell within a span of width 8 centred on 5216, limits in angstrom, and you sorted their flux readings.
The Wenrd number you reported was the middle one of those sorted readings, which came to 80.1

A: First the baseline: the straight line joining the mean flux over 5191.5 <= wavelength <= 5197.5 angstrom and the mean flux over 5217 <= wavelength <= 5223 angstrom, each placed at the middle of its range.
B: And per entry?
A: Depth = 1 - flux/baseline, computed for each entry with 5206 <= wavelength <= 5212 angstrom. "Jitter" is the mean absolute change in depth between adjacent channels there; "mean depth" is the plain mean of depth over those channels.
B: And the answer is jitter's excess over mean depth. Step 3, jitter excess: 0.04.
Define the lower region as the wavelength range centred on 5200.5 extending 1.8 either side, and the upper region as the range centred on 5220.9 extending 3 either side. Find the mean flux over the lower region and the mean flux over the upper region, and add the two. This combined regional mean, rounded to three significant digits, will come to 162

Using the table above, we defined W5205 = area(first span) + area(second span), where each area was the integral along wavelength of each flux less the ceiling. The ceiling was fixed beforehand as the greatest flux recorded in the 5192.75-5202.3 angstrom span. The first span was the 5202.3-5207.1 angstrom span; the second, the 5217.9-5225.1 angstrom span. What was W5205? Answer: -307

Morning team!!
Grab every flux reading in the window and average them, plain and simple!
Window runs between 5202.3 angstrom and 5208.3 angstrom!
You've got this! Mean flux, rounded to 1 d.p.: 77.0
